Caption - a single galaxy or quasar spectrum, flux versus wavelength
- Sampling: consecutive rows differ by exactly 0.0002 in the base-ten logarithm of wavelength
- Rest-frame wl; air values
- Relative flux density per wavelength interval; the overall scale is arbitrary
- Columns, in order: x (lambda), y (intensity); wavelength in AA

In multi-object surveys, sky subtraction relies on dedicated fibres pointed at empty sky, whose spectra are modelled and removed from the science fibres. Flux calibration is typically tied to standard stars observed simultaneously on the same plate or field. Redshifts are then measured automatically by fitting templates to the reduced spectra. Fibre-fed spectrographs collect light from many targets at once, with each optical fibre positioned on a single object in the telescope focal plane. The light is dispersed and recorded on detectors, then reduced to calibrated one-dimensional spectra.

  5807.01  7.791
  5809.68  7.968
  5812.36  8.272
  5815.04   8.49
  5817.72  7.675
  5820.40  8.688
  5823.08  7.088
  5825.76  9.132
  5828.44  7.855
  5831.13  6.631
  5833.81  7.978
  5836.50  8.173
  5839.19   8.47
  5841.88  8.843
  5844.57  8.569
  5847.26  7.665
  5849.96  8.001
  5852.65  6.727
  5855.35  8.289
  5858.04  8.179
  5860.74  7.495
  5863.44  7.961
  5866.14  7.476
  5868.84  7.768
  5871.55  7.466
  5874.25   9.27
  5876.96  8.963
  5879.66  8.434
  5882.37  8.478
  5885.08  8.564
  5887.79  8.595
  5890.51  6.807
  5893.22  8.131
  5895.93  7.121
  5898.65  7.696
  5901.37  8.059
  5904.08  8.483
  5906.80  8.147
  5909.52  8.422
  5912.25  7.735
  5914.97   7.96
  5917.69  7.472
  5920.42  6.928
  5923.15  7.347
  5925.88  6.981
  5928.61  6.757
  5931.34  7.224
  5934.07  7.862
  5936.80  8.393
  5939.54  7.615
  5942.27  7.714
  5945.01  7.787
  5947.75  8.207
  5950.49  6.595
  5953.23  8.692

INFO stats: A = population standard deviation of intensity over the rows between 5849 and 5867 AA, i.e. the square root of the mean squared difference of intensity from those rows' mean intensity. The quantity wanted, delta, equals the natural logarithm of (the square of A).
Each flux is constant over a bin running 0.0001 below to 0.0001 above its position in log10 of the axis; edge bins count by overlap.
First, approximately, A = 0.50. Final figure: -1.38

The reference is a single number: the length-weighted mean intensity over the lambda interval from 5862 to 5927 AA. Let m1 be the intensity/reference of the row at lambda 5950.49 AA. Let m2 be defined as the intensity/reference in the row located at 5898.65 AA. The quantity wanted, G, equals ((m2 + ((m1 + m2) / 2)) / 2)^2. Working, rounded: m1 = 0.83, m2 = 0.97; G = 0.88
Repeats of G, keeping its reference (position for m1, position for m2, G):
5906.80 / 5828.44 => 1.00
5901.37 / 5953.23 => 1.16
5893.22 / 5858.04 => 1.06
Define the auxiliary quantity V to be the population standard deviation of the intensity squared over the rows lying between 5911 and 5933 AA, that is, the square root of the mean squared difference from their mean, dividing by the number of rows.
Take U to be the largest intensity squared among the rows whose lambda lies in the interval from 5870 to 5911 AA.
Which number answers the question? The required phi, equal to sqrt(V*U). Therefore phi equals 22.1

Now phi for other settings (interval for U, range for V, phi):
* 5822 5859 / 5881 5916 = 26.3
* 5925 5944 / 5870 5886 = 25.7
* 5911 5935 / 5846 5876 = 24.9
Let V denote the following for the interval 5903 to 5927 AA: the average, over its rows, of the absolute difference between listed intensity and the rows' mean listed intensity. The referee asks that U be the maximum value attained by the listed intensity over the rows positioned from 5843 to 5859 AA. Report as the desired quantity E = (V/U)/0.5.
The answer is 0.112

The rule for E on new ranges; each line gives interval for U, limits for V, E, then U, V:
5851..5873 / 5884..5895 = 0.147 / 8.289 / 0.61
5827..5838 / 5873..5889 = 0.065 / 8.173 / 0.27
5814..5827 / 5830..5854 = 0.130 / 9.132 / 0.59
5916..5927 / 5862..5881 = 0.160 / 7.472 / 0.60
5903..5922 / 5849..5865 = 0.104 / 8.483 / 0.44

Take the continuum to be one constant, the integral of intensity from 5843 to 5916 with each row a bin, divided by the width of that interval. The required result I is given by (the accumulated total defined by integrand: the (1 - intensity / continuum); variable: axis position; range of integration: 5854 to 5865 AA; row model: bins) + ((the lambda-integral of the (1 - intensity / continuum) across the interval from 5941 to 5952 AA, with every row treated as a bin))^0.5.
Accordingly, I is 0.84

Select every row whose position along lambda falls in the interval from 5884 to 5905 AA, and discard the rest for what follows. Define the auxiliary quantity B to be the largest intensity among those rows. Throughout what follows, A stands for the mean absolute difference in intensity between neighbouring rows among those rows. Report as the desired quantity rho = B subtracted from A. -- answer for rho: -7.8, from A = 0.8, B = 8.595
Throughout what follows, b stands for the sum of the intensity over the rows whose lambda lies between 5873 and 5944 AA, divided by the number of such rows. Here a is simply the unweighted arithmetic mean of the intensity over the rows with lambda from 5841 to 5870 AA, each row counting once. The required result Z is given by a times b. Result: 62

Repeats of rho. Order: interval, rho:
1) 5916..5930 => -7.1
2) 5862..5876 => -8.5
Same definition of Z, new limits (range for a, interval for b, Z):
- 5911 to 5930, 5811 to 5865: 59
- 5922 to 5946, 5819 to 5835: 59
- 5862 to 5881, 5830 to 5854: 65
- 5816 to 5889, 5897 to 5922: 64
